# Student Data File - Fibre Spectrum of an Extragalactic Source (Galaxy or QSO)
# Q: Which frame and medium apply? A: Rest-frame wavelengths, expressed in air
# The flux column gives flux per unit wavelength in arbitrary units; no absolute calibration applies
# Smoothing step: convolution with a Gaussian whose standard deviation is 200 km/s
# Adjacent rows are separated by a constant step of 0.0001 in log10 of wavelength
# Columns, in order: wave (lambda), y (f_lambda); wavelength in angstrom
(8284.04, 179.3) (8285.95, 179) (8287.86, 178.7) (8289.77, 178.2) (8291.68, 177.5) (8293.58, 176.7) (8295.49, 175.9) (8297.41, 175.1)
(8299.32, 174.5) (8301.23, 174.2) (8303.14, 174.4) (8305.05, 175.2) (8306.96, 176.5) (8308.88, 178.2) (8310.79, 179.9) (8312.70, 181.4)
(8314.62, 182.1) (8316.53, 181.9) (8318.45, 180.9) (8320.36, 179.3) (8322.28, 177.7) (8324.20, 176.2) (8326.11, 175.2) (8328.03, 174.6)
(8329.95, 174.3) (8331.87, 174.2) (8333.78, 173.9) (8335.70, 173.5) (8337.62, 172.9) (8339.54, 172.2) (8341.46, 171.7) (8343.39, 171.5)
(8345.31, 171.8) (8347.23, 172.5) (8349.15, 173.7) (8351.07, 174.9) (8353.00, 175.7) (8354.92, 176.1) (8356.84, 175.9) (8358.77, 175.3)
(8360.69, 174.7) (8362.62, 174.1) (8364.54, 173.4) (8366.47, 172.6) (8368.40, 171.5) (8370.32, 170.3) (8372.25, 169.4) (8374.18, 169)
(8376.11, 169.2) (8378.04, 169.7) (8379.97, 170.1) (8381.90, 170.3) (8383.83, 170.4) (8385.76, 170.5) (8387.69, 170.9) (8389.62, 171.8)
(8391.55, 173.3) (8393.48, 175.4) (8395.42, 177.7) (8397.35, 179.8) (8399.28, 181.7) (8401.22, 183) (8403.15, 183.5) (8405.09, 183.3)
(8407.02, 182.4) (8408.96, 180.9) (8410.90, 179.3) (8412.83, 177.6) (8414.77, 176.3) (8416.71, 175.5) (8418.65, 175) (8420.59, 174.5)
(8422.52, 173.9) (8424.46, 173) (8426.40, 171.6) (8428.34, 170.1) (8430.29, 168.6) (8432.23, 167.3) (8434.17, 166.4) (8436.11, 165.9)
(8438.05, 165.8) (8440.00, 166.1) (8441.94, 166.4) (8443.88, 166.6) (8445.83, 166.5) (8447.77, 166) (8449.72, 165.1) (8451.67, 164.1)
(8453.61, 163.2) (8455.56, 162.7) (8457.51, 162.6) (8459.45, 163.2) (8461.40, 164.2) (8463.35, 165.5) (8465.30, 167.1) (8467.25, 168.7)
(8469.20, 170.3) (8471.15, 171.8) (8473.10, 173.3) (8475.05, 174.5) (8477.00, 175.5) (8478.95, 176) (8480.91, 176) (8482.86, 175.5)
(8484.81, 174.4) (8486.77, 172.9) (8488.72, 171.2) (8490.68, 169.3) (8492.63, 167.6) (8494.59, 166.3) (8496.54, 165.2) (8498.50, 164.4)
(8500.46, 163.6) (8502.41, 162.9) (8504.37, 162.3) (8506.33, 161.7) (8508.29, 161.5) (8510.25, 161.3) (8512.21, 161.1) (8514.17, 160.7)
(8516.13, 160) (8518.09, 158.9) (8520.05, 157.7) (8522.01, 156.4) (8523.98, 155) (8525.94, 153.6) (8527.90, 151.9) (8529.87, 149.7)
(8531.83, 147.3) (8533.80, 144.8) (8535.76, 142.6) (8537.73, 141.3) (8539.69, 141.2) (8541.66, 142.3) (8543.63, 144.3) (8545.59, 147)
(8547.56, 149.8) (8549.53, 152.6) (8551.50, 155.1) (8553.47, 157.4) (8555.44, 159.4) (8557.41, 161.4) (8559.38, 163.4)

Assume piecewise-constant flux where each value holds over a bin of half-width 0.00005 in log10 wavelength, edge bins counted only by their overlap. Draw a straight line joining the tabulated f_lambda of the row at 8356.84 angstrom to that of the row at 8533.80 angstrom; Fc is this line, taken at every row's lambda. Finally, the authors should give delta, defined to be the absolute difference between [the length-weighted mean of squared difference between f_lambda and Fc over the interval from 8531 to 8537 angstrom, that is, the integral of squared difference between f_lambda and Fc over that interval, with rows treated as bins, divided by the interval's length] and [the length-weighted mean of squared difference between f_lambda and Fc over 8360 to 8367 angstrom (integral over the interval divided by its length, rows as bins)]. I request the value 2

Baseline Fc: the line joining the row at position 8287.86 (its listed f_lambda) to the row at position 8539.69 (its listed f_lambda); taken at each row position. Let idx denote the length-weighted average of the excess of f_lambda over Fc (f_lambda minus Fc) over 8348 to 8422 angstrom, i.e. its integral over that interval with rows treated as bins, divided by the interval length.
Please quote 11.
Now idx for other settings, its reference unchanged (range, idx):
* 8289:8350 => 2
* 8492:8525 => 16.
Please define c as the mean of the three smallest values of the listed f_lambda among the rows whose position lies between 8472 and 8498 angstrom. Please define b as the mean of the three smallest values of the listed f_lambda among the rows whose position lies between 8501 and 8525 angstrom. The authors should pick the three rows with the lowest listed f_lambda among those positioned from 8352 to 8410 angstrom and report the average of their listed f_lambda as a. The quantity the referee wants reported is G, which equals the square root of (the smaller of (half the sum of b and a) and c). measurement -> 12.76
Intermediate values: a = 169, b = 156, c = 166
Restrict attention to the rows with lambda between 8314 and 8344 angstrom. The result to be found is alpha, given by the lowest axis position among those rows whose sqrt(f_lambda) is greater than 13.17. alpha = 8314.62 angstrom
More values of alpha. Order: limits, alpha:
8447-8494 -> 8475.05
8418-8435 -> 8418.65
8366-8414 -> 8393.48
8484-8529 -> 8484.81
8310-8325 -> 8310.79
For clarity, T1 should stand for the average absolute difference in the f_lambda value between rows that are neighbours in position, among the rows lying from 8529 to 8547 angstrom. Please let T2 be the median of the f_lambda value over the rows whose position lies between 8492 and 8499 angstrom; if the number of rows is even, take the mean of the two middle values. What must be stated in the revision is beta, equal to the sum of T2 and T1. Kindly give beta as 168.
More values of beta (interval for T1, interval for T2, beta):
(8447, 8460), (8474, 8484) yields 176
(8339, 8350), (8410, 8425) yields 176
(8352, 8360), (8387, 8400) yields 176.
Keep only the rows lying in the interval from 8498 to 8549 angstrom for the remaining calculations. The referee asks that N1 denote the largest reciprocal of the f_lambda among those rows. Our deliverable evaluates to 0.0071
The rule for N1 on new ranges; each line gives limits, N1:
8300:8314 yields 0.0057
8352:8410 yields 0.0059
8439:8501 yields 0.0062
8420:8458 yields 0.0062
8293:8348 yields 0.0058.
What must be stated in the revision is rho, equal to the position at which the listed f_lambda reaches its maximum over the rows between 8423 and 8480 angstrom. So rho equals 8478.95 angstrom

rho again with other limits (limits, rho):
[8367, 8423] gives 8403.15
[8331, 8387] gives 8354.92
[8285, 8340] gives 8314.62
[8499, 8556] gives 8500.46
